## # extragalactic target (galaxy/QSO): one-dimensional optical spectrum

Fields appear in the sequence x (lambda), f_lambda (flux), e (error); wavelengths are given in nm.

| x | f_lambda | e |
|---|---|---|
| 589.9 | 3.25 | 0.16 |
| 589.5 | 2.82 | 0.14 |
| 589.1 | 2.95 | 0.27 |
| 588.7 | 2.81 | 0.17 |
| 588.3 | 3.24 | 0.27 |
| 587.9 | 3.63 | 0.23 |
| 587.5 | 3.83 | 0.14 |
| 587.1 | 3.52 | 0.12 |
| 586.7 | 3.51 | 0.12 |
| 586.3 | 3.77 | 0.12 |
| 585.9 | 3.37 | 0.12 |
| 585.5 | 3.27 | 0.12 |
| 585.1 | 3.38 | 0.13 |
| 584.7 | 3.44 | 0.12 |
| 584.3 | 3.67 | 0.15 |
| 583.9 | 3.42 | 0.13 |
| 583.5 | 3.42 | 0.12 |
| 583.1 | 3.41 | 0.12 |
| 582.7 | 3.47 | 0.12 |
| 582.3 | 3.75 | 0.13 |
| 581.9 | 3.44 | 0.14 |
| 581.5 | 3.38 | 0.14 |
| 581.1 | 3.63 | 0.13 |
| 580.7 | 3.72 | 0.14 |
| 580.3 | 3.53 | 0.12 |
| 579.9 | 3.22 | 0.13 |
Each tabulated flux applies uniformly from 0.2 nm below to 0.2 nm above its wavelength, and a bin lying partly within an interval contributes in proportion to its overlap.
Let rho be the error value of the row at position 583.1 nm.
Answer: 0.120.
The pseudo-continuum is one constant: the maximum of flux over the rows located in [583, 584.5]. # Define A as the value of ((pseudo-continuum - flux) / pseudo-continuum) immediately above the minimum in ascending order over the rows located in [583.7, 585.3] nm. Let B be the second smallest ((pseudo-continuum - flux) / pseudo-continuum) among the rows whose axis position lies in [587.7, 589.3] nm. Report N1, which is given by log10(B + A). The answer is -0.7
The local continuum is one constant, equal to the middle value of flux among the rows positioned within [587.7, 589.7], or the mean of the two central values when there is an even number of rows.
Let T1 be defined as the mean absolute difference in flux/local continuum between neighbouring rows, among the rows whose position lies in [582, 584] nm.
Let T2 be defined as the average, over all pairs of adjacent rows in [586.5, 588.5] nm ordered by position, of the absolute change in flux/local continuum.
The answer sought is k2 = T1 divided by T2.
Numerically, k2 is 0.38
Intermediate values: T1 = 0.03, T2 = 0.077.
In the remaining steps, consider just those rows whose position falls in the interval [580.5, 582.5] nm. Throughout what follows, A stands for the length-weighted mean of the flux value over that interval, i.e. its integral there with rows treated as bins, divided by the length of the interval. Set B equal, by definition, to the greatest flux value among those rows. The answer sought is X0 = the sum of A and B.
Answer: 7.33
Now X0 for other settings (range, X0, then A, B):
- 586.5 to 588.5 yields 7.38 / 3.55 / 3.83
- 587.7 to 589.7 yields 6.72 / 3.09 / 3.63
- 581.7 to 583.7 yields 7.25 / 3.50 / 3.75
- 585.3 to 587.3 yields 7.26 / 3.49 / 3.77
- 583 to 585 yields 7.14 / 3.47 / 3.67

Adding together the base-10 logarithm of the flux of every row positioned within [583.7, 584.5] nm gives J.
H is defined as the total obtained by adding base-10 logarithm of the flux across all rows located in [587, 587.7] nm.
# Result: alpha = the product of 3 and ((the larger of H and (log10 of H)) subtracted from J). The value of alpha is -0.1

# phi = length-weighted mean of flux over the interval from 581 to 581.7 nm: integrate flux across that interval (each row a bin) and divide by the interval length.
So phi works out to 3.49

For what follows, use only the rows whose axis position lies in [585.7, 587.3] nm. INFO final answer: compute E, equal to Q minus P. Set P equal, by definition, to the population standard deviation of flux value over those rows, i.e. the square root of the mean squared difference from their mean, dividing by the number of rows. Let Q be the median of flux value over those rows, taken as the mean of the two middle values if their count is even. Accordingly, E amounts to 3.37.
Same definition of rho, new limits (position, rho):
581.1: 0.130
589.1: 0.270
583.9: 0.130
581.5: 0.140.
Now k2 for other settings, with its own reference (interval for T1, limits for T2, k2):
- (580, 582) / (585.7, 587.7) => 0.60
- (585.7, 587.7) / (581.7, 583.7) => 1.48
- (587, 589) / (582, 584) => 3.80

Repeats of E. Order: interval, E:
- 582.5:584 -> 3.40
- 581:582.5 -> 3.39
